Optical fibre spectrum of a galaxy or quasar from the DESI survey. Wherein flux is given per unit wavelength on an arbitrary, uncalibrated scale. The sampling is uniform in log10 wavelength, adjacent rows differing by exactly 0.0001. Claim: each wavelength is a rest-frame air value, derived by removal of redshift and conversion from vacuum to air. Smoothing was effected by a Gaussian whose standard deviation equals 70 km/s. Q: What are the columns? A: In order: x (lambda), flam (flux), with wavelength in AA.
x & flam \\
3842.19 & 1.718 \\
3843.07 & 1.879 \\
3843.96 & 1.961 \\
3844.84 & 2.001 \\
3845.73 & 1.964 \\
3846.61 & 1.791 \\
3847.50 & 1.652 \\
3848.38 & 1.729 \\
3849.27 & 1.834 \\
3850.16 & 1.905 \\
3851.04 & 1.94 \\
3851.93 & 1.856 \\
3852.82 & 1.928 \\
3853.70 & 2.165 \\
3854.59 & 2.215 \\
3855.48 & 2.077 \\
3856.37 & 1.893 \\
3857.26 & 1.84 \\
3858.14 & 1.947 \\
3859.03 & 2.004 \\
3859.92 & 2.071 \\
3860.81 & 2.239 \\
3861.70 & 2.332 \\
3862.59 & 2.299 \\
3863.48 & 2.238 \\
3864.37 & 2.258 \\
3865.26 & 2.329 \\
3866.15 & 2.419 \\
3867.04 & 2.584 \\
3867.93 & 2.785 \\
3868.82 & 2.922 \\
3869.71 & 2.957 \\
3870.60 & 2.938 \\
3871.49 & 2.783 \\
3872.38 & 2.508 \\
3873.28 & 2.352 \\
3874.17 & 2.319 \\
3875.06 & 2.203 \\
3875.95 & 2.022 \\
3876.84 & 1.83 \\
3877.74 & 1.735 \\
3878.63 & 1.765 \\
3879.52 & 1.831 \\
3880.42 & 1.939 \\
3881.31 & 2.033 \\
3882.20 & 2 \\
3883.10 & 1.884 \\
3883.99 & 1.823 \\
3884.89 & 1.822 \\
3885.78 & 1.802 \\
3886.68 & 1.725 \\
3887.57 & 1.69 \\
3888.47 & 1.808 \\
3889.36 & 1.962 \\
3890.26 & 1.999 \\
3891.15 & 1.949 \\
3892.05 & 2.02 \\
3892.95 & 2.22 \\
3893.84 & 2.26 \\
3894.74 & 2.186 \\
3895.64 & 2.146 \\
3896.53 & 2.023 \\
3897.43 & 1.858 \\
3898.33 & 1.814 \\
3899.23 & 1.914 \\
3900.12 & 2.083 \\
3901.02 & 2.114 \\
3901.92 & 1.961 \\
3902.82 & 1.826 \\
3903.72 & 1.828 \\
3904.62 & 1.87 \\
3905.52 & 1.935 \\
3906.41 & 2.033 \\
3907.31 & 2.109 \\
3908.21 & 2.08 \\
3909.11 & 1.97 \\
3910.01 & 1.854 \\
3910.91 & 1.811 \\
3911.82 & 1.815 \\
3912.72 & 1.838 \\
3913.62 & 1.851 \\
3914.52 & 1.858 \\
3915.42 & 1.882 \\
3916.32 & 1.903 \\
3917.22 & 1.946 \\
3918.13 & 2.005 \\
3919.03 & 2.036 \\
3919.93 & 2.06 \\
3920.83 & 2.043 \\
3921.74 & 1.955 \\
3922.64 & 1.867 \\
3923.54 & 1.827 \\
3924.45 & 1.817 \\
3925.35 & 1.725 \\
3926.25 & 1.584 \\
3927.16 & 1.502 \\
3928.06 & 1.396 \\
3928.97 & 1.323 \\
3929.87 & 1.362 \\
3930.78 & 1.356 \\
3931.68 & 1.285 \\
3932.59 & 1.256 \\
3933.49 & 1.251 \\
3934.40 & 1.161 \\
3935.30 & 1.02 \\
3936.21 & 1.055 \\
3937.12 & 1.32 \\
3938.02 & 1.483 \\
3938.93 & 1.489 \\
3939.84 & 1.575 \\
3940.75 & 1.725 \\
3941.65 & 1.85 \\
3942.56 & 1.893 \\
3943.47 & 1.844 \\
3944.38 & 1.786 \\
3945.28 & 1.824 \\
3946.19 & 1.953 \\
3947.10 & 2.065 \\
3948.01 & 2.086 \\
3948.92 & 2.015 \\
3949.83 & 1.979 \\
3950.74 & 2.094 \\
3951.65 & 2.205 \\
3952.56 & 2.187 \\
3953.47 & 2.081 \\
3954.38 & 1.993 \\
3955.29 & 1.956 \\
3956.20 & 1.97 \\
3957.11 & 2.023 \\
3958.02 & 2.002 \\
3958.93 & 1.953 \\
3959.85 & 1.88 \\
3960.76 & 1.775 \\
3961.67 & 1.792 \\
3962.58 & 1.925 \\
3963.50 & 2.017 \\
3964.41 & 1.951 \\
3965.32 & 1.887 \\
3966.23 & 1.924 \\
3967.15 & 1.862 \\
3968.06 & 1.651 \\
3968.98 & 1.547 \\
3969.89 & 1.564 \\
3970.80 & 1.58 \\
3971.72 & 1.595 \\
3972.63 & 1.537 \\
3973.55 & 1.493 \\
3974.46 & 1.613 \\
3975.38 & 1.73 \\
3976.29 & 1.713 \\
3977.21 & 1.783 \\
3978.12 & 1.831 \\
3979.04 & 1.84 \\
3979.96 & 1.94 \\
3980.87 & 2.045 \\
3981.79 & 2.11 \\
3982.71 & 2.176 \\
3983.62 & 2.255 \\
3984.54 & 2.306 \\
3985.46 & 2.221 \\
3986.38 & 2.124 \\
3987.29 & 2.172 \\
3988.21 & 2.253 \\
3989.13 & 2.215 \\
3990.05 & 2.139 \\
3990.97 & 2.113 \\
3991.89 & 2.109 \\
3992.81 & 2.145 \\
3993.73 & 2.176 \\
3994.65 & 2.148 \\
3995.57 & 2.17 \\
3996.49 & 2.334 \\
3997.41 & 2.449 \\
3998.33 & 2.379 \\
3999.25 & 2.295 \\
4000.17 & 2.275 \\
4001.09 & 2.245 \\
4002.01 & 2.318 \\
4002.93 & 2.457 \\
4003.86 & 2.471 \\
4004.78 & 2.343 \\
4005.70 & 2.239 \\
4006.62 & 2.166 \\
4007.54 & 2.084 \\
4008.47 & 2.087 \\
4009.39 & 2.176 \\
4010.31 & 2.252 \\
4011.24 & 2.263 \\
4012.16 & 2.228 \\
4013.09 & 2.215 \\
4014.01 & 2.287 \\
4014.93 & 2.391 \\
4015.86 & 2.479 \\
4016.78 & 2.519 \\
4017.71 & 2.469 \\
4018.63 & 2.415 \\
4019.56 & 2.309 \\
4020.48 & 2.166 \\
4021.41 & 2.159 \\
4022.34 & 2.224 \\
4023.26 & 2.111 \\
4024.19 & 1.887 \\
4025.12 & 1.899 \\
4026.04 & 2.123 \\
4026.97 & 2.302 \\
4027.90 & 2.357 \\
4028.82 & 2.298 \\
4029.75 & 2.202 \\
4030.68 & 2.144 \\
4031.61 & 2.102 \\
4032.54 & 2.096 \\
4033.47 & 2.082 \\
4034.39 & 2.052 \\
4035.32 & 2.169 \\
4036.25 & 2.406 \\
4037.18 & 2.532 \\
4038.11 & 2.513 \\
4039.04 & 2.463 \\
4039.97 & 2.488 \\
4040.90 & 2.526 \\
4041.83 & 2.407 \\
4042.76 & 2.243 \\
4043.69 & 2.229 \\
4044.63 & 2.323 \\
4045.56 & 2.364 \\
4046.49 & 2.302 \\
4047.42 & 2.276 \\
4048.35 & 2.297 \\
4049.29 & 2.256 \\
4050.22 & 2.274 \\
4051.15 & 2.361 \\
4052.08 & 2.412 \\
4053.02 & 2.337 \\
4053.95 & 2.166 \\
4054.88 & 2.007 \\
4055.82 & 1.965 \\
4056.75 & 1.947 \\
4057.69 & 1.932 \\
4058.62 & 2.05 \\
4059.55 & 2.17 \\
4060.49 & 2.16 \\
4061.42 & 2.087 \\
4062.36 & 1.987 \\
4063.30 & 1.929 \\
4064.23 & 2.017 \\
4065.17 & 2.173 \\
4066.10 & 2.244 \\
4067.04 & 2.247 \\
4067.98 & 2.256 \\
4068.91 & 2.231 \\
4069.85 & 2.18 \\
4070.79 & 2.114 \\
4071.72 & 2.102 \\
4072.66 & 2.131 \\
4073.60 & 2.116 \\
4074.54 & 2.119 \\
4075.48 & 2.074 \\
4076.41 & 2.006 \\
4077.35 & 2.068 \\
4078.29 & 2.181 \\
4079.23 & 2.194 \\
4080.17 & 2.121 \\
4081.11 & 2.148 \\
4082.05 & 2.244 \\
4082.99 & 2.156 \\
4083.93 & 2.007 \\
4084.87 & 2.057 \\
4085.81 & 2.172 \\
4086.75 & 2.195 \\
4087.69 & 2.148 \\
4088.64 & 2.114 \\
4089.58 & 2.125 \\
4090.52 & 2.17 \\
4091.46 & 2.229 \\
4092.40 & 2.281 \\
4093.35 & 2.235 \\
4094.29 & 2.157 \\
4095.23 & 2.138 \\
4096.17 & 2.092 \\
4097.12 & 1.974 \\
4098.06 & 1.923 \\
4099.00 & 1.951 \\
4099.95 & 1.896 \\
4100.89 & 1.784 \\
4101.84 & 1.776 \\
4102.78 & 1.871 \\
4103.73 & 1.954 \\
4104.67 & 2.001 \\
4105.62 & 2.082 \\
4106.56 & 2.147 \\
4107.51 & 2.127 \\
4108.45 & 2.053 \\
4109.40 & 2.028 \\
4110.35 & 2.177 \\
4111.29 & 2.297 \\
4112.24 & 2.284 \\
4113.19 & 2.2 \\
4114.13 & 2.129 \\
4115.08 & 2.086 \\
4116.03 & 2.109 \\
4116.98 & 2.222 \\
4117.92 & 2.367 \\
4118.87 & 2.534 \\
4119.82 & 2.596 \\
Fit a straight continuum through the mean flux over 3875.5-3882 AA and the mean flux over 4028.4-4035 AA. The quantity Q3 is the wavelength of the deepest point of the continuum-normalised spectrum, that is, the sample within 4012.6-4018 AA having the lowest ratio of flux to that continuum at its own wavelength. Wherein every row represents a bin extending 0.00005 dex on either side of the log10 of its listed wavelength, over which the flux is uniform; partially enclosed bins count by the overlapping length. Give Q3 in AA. 4013.09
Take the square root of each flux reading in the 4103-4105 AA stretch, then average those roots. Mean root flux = 1.4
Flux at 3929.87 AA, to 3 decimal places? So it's 1.362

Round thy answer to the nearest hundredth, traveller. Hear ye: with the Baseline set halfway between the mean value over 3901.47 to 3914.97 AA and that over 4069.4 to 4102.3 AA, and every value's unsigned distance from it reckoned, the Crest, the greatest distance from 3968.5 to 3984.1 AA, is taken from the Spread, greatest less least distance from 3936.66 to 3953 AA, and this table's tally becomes 0.16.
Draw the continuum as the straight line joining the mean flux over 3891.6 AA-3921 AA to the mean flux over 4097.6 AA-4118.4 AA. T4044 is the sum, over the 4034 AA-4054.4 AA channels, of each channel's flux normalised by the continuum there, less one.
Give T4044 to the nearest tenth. 3.2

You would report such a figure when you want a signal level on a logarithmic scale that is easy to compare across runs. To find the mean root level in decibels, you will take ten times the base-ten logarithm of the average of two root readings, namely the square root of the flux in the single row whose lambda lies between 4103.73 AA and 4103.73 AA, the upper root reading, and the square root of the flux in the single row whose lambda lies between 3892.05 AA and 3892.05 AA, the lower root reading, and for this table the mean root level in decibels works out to 1.49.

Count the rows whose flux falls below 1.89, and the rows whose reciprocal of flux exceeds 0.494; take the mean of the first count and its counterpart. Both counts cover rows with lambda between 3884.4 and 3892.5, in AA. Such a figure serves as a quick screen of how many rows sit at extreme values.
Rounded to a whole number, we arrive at 7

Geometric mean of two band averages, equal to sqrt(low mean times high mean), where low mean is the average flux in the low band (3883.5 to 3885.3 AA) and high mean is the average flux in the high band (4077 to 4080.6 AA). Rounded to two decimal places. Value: 1.98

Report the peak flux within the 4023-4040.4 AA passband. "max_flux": 2.532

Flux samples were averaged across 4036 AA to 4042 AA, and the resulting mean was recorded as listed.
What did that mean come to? 2.48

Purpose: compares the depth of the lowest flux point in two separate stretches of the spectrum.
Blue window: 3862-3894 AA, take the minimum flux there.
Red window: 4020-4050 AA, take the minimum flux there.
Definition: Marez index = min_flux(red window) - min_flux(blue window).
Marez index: 0.20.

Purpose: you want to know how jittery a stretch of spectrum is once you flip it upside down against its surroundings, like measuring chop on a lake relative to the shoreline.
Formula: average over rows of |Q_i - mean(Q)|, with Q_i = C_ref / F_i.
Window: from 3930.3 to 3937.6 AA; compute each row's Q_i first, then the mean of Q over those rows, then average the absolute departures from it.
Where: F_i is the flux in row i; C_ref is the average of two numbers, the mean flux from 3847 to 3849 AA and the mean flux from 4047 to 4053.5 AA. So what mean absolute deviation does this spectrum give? 0.147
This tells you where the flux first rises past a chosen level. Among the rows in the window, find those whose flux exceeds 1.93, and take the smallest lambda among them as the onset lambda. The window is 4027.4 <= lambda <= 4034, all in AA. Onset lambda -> 4027.90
